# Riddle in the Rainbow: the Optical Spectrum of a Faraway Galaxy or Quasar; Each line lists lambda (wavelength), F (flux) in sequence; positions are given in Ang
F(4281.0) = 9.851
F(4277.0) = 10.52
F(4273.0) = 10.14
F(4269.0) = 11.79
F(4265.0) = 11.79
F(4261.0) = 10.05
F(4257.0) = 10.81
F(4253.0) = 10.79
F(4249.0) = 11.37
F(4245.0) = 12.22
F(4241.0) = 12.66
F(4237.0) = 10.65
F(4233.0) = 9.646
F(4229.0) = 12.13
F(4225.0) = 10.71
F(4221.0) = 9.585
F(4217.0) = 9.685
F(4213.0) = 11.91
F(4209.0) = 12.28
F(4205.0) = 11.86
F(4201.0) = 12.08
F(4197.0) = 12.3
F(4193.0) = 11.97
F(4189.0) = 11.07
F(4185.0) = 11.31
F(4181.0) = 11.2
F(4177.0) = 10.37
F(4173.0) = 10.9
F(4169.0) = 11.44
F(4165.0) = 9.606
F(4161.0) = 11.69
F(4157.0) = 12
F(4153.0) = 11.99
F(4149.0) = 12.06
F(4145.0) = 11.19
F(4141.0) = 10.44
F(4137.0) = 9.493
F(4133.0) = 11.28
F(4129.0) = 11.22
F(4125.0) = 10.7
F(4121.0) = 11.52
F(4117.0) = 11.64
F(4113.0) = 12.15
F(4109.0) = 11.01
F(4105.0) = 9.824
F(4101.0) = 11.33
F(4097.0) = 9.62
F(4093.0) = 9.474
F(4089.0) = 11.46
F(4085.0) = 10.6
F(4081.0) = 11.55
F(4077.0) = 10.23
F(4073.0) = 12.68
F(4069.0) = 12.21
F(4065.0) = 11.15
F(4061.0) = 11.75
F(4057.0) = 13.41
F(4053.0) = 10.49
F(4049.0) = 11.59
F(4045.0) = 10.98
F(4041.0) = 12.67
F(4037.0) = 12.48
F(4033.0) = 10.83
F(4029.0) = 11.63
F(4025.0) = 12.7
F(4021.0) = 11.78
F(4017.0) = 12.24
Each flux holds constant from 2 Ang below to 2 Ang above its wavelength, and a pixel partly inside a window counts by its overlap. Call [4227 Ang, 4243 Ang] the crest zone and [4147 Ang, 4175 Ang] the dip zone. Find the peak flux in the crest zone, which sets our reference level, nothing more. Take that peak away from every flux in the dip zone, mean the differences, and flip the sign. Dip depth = 1.28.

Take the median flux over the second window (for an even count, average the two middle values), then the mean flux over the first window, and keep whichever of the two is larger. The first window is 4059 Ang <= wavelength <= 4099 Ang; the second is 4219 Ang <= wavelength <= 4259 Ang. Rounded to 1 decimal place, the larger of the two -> 11.1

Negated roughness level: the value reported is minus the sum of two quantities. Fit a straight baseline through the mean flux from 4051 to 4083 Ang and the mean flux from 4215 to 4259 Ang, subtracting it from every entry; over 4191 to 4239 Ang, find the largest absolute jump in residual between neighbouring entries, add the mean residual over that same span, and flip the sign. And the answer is -2.67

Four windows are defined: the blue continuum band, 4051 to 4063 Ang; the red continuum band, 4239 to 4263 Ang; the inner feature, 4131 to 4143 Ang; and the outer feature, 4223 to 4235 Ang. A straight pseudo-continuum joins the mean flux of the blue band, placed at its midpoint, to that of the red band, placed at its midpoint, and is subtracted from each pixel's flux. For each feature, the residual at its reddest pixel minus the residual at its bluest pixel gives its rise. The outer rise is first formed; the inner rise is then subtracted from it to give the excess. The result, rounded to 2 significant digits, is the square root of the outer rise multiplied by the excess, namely 0.48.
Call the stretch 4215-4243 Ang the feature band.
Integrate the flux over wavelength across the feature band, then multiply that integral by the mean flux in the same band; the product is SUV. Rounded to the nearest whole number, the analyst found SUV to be 3220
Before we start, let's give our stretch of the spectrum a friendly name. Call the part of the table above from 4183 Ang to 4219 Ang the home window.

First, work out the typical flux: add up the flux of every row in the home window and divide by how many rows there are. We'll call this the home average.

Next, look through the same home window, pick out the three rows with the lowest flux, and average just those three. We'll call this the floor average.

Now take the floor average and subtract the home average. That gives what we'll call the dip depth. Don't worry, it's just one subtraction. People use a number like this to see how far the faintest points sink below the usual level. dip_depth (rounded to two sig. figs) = -0.92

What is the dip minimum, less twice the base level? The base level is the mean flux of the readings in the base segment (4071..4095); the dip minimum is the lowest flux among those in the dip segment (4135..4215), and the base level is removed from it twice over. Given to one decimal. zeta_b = -12.5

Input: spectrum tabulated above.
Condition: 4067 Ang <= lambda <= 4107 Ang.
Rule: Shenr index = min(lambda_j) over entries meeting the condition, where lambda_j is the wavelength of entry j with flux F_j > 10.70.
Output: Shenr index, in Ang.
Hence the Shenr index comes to 4069.0 Ang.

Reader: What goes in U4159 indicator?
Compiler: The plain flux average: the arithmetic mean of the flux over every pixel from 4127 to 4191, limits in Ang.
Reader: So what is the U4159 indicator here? 11.1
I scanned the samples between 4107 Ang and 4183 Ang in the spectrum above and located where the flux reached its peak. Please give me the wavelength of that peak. 4113.0 Ang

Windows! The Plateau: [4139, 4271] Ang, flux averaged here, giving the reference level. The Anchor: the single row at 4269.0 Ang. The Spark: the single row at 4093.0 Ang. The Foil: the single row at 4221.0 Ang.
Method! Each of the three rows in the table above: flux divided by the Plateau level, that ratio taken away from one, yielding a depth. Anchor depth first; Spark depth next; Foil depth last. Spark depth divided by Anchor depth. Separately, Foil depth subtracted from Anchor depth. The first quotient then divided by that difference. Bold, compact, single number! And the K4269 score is 17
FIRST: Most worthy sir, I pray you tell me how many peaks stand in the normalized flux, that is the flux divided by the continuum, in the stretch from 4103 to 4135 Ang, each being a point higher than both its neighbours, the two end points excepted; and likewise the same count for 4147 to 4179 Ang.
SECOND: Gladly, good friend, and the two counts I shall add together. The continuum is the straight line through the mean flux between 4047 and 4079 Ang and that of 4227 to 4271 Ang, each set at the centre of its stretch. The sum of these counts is 3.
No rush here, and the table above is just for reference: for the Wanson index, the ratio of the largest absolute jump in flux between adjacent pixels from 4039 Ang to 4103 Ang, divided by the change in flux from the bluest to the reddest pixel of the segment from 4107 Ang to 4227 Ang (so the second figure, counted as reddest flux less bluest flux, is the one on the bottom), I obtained -10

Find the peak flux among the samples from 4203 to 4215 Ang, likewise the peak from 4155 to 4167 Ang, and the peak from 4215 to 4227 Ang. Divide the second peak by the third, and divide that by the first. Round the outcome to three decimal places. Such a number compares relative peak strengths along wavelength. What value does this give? 0.091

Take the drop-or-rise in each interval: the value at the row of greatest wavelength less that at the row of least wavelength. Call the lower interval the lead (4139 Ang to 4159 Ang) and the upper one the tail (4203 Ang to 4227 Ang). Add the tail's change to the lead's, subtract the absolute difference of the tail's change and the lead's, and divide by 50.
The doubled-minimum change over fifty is -0.046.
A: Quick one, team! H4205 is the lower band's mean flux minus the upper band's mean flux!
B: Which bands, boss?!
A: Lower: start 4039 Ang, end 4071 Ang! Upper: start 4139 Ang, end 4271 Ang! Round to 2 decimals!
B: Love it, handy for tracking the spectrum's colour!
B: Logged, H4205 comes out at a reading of 0.52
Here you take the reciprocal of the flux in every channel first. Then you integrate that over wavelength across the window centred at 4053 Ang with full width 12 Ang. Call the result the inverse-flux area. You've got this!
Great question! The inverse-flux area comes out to 1.02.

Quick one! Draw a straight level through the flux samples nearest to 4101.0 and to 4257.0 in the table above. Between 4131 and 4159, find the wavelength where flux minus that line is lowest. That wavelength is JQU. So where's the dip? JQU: 4137.0 Ang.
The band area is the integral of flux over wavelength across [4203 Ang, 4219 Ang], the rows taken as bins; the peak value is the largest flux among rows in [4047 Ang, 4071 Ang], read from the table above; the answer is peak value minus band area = -170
